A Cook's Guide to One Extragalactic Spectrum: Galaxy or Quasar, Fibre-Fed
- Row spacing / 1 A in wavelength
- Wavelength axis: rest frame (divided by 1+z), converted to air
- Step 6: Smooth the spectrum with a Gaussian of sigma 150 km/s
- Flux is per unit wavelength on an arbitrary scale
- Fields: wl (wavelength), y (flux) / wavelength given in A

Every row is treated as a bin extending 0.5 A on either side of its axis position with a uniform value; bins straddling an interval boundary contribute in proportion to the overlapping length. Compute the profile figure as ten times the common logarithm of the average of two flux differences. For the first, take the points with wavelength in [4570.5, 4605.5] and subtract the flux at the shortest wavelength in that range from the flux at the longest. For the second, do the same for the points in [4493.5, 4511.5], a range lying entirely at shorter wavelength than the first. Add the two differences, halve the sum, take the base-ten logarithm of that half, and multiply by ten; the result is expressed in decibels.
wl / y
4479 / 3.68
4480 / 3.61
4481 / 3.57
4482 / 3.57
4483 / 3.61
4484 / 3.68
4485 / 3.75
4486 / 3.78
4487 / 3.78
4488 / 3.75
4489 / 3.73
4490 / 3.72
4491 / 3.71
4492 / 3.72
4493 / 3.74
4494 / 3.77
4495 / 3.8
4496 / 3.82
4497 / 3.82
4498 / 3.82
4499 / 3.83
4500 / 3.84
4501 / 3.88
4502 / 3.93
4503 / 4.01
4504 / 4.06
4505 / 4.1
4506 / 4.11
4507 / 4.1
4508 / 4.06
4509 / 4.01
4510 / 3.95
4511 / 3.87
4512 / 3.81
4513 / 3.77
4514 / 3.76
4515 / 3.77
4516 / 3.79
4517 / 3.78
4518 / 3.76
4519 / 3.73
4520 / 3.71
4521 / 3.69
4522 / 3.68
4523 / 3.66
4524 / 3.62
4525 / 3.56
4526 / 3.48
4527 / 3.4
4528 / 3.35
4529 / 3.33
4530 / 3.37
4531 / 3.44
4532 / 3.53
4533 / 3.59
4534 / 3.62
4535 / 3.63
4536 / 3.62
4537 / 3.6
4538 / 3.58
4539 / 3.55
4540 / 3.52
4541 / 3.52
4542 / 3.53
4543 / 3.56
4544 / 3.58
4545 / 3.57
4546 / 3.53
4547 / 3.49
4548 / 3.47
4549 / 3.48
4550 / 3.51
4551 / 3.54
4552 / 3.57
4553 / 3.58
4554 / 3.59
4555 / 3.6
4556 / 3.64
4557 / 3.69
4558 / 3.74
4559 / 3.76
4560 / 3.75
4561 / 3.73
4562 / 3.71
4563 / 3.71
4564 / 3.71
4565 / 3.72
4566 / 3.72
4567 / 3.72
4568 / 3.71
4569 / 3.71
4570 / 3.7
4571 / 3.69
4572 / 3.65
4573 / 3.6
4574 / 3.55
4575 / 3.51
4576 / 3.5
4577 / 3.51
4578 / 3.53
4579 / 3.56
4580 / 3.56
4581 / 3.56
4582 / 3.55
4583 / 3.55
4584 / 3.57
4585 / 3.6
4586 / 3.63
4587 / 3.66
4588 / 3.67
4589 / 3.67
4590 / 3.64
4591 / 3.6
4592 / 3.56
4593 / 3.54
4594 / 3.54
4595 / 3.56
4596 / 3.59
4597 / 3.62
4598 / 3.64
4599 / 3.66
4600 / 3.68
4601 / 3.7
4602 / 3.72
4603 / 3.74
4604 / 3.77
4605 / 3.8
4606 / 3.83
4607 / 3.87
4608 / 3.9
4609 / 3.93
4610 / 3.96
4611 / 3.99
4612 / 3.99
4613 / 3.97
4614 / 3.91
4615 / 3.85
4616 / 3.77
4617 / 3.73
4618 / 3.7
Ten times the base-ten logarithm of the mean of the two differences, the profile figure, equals -10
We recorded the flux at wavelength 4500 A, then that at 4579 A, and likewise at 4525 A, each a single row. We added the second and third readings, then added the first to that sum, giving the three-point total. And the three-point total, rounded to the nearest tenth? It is 11.0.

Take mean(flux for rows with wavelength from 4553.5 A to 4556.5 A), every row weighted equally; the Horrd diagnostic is 3.61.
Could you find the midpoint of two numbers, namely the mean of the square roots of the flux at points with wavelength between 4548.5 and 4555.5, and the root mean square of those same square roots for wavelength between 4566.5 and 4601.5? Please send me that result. 1.89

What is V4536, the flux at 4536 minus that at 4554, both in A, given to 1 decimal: 0.0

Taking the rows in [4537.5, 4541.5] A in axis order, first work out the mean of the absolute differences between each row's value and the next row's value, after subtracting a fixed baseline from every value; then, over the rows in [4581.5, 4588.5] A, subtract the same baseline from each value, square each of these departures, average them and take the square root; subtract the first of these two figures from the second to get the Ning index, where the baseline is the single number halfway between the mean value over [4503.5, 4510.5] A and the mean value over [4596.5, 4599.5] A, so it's 0.228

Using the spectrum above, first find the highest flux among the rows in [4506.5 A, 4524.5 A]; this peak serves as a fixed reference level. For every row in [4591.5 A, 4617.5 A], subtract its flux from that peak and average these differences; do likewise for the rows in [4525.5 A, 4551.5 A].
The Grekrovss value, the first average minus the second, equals -0.25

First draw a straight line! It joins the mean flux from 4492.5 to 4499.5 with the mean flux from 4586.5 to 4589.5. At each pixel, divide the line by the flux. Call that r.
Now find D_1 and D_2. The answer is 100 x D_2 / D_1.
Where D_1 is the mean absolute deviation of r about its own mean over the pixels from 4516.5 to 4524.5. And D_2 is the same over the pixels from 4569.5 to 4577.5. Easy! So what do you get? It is 186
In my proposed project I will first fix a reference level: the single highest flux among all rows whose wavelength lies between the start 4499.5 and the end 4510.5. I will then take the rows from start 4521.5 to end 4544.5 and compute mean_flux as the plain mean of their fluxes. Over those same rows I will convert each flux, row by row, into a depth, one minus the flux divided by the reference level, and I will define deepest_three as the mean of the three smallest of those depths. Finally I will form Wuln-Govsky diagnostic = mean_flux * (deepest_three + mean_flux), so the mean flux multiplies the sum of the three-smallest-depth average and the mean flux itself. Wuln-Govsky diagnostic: 12.9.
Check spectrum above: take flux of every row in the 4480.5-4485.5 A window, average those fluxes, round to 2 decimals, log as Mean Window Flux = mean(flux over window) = 3.64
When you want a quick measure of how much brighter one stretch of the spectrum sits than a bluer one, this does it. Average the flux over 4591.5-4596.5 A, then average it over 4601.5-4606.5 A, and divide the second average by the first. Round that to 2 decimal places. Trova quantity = 1.06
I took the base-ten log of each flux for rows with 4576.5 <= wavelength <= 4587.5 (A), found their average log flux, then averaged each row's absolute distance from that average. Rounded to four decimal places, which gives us 0.0039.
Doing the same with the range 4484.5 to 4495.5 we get 0.0027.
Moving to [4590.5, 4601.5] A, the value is 0.0057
